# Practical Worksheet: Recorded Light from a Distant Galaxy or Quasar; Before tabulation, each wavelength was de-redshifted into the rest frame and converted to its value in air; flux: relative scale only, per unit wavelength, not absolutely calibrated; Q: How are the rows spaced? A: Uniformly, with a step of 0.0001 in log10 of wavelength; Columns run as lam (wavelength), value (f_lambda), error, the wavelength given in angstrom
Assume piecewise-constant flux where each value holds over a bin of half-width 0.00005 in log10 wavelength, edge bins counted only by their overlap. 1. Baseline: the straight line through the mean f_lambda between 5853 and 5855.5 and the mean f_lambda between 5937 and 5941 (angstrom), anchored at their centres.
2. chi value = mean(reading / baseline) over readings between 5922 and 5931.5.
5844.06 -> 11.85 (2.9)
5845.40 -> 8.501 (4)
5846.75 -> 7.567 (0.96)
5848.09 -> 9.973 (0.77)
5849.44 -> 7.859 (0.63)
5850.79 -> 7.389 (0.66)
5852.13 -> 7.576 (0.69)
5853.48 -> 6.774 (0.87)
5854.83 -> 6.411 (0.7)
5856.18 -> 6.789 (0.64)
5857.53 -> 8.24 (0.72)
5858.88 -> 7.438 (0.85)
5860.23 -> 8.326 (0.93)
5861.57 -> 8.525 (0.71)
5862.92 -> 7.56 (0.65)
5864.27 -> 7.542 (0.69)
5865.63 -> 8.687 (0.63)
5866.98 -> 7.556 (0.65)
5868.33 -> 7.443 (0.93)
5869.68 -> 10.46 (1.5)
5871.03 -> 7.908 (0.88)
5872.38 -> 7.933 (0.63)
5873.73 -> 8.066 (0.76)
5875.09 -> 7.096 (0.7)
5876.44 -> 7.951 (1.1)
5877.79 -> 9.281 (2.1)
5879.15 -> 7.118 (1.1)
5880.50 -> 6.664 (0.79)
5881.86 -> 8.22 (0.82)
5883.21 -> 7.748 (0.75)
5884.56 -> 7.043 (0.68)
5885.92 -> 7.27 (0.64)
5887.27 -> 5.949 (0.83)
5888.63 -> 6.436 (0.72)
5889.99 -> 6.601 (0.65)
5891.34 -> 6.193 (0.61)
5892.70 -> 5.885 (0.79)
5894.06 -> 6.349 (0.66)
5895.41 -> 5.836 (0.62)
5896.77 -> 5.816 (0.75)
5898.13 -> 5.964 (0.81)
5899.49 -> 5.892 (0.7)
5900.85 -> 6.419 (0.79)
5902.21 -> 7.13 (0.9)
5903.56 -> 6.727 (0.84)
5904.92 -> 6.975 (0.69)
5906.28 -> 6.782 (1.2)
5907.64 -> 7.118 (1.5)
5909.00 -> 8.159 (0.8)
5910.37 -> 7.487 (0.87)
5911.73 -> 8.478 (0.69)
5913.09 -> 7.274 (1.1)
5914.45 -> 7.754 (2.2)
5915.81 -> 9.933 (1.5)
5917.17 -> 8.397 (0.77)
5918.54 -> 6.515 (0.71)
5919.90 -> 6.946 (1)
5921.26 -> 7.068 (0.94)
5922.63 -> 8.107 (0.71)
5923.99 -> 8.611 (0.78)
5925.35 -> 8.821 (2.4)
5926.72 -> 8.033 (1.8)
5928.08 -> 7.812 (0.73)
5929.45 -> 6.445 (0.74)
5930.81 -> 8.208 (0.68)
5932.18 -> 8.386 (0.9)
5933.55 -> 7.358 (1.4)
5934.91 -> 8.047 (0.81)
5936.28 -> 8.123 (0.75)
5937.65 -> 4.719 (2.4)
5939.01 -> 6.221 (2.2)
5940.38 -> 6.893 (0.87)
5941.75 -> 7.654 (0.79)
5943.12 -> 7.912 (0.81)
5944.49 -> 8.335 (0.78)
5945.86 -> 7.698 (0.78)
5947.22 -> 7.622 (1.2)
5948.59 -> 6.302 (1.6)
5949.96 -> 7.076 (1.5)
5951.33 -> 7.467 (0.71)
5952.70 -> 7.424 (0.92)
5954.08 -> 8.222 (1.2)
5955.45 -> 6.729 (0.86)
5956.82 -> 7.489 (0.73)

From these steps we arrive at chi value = 1.33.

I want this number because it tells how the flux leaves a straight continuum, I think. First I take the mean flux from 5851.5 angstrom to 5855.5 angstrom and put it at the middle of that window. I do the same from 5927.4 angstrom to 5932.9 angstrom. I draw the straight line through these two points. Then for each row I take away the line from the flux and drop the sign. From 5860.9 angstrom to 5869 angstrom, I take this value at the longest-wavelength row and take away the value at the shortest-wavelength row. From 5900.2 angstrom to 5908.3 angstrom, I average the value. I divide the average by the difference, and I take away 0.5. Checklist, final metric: -1.0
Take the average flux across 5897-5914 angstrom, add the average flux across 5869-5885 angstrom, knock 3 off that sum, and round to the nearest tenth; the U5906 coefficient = 12.0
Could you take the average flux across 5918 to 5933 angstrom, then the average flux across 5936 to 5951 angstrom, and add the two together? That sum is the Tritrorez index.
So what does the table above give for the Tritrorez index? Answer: 14.9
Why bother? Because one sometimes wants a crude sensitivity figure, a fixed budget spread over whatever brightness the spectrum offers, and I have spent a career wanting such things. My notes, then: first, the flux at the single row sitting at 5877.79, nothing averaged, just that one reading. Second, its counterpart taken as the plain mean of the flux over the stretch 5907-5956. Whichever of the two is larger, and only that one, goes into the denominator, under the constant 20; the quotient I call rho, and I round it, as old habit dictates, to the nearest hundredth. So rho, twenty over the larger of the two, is 2.15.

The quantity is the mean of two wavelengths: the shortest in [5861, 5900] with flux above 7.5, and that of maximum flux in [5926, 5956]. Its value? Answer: 5896.9 angstrom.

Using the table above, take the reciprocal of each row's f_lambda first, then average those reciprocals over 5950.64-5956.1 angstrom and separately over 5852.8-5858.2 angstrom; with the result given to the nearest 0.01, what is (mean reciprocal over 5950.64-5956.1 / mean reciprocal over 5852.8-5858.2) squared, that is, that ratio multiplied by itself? 0.89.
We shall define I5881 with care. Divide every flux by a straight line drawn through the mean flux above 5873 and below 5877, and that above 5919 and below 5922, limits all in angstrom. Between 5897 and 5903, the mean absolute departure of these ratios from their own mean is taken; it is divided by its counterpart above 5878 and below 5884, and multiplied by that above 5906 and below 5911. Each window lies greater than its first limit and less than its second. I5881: 0.052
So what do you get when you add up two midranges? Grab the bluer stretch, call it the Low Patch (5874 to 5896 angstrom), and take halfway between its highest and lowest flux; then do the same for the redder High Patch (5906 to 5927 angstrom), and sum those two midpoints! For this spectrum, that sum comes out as 15.8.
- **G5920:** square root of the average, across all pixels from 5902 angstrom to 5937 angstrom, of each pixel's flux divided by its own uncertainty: 2.88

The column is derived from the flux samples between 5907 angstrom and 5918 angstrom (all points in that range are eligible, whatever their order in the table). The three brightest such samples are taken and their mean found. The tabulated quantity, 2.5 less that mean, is -6.4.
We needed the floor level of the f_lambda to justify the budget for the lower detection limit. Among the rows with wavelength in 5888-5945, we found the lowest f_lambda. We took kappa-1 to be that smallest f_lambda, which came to 4.719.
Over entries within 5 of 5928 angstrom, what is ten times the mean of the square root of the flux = 28.3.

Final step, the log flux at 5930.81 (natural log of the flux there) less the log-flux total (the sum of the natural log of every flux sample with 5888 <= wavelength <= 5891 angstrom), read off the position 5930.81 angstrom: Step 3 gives -2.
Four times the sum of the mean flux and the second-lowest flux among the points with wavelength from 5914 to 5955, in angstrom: 55.3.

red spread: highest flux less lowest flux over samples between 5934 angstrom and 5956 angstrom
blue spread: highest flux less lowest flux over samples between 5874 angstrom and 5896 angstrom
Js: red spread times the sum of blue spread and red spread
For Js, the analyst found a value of 25.5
